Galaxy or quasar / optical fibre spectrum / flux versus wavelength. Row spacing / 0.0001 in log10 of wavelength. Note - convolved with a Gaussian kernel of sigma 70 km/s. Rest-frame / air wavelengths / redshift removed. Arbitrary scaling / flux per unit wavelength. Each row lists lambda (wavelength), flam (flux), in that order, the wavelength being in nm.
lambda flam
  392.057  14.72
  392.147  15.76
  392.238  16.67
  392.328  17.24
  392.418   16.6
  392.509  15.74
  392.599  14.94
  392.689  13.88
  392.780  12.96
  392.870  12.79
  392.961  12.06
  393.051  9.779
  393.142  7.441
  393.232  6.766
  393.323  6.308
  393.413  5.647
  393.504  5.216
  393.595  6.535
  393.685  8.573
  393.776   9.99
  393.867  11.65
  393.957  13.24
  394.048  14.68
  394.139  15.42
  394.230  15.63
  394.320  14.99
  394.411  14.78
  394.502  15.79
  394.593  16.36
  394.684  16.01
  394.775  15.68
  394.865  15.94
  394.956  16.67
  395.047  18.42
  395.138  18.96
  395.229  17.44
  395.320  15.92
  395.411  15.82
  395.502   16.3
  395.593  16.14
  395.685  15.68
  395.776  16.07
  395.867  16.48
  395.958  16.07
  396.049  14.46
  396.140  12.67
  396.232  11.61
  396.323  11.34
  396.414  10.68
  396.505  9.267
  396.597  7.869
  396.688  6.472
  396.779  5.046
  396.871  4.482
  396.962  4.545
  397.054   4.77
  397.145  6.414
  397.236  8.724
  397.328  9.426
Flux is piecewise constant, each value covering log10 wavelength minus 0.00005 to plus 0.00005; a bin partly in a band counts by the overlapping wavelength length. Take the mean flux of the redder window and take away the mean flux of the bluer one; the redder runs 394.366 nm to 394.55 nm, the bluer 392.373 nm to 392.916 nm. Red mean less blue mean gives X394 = 1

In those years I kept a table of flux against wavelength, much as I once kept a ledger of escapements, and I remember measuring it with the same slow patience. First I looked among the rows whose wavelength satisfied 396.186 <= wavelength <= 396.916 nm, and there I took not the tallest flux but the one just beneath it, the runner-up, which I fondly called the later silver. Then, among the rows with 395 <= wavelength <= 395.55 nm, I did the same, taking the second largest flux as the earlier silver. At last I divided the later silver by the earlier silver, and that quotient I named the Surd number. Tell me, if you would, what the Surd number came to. 0.6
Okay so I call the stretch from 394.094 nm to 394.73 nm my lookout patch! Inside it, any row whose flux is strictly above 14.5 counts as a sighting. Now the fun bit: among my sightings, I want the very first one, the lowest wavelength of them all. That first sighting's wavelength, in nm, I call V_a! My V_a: 394.139 nm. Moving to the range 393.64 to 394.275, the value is 394.048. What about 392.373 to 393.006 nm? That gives 392.418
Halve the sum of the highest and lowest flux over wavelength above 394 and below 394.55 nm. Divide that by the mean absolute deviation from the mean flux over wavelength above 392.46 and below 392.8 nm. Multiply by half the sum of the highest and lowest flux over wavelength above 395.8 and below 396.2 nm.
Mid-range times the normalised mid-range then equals 231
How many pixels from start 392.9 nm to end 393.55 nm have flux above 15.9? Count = 0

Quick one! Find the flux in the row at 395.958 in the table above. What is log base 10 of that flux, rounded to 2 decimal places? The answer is 1.21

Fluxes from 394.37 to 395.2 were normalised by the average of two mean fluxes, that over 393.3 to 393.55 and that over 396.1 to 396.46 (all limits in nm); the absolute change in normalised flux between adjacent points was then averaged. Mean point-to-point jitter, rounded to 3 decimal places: 0.080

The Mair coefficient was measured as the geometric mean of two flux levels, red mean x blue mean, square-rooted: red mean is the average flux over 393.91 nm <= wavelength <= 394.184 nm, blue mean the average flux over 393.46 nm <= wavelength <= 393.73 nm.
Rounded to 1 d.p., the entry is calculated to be 9.9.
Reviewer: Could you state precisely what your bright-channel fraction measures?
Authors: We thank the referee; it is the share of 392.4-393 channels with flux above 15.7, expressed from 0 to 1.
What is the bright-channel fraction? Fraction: 0.29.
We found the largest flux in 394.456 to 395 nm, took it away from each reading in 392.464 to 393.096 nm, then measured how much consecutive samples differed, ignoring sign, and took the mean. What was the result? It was 0.99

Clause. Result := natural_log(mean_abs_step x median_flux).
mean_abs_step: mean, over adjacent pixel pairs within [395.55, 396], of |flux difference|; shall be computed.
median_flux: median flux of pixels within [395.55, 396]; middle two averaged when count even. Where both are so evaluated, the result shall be 1.9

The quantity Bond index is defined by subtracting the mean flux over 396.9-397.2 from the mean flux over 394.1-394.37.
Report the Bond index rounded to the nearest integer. 10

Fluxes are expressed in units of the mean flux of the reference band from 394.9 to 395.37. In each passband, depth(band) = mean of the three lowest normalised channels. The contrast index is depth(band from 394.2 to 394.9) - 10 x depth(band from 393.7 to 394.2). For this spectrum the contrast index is -5.8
